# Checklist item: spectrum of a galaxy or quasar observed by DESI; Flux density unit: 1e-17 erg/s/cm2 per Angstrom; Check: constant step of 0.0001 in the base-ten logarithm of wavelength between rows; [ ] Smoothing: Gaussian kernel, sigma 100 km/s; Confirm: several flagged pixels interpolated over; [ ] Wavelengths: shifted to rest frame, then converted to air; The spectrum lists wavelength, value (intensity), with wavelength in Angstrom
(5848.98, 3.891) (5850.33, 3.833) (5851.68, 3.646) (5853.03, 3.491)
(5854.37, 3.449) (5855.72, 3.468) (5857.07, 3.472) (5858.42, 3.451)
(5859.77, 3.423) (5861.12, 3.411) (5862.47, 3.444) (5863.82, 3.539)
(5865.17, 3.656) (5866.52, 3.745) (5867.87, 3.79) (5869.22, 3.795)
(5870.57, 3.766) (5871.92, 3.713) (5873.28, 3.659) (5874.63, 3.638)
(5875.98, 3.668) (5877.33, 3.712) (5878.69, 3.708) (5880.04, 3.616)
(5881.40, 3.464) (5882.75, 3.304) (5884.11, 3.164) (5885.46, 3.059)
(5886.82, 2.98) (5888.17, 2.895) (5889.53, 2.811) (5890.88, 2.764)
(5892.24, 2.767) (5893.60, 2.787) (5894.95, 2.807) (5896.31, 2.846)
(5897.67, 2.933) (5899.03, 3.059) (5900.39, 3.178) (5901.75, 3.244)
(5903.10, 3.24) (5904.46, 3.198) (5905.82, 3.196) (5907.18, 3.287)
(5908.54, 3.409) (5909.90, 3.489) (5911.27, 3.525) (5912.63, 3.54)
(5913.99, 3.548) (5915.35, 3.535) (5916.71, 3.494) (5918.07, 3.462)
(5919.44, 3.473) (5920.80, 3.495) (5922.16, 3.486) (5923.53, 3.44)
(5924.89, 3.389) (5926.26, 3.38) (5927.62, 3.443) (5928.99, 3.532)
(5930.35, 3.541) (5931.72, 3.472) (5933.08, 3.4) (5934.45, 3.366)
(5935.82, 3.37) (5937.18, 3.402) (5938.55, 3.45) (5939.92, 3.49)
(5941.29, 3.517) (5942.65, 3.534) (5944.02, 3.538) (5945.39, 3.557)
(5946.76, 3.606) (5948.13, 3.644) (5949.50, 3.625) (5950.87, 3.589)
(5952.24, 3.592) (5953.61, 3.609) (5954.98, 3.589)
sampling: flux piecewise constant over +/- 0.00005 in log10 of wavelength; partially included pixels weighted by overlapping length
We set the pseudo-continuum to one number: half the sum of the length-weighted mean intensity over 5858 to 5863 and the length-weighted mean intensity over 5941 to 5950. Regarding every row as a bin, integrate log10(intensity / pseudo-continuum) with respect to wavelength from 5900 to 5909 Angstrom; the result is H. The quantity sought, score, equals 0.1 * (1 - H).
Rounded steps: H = -0.30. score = 0.13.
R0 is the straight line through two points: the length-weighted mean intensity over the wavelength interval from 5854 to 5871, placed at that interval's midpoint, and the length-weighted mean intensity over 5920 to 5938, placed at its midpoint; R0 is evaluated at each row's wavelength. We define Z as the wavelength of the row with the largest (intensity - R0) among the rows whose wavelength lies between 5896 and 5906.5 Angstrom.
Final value 5901.75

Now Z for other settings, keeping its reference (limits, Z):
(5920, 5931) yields 5930.35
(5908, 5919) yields 5913.99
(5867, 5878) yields 5869.22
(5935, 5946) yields 5945.39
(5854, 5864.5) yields 5863.82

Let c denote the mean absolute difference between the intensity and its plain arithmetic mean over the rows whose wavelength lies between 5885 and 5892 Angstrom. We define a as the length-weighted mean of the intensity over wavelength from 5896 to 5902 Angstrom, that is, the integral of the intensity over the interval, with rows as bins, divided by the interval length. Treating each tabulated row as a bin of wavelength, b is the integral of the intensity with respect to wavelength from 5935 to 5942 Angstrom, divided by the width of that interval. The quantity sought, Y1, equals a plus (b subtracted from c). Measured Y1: -0.31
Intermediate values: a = 3.0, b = 3.45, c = 0.09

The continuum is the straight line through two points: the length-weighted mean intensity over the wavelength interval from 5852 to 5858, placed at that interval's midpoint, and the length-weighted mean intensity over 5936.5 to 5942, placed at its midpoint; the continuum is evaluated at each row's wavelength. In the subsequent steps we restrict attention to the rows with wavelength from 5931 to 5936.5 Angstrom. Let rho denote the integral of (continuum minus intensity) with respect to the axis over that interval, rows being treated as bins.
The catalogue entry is 0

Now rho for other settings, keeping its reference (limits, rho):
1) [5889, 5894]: 3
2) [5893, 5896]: 2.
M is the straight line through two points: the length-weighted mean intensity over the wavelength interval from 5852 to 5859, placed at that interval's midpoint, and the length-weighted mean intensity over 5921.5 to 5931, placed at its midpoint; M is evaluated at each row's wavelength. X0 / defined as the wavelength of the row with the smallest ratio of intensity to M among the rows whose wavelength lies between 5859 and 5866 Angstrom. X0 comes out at 5861.12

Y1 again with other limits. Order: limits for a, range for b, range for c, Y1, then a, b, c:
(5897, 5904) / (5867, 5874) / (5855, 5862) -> -0.59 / 3.1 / 3.74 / 0.02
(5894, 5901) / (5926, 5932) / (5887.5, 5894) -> -0.49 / 3.0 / 3.48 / 0.04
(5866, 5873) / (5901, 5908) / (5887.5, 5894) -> 0.55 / 3.8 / 3.24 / 0.04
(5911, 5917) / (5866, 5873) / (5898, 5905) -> -0.17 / 3.5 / 3.76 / 0.05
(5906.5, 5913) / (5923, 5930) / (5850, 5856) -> 0.13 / 3.4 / 3.44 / 0.13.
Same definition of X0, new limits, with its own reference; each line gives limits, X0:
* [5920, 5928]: 5926.26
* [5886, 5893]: 5890.88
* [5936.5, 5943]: 5937.18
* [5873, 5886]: 5885.46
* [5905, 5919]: 5905.82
